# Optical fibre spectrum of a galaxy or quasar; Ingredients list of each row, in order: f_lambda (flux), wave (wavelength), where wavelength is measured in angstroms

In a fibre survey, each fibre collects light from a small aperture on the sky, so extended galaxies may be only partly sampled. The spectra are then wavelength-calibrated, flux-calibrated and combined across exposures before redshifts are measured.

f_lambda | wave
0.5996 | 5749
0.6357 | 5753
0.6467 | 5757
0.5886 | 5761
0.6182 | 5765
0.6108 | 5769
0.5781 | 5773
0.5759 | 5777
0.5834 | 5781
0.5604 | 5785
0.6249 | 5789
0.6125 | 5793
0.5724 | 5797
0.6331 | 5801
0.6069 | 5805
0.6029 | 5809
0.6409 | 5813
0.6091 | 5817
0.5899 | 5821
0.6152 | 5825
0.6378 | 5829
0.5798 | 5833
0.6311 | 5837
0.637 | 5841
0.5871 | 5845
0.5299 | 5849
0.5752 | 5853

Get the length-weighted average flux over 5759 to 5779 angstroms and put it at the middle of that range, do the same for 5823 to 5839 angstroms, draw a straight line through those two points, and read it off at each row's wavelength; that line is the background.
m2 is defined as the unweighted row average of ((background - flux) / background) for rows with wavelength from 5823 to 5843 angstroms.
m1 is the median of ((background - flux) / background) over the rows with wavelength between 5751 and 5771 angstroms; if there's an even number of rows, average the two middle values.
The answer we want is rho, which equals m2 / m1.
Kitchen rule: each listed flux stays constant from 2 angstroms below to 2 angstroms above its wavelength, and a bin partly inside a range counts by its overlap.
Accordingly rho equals 0.1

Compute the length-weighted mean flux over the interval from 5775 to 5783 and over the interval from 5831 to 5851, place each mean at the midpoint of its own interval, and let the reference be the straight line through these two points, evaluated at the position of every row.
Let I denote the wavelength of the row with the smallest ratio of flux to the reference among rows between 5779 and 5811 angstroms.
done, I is 5785 angstroms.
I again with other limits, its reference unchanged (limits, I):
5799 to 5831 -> 5821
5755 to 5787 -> 5785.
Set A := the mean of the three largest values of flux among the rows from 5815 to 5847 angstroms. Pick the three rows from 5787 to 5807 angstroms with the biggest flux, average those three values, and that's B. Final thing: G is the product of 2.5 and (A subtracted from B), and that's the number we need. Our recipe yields -0.03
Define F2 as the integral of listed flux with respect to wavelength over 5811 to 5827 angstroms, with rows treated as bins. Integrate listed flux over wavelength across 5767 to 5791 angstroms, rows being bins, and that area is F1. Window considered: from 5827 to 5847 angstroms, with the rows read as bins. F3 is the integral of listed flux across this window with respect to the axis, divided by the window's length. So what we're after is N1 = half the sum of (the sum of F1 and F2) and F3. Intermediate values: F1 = 14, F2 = 9.8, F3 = 0.615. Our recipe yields 12.3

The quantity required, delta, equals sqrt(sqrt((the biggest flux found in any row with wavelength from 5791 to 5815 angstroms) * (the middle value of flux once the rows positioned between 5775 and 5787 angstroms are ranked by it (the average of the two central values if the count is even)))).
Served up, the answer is 0.779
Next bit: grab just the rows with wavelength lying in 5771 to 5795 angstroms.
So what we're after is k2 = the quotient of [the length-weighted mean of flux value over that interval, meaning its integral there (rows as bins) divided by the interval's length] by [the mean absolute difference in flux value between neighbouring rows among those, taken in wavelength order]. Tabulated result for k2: 26.9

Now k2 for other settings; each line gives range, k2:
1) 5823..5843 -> 18.0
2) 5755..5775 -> 19.0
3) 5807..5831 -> 22.5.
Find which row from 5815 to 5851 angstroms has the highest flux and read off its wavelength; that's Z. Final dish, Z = 5829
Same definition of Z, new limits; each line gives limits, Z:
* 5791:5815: 5813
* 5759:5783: 5765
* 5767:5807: 5801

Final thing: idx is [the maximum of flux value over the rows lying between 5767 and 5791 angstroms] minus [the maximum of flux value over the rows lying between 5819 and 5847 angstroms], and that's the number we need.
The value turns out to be -0.013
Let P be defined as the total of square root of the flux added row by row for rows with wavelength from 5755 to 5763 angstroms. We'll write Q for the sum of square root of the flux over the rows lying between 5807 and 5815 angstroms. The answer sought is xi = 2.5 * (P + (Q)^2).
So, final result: 10.1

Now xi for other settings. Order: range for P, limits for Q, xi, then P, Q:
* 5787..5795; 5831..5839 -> 10.0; 1.57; 1.56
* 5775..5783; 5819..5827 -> 9.8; 1.52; 1.55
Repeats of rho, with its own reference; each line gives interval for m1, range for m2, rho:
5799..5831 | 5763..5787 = -13.2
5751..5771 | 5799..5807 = 0.5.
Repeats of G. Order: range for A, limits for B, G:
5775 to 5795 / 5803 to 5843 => 0.08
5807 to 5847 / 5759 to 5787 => -0.08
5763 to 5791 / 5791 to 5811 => 0.00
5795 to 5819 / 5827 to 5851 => 0.02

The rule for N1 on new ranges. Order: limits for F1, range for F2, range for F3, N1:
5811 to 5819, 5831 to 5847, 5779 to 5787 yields 7.7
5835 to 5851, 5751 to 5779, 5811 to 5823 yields 13.6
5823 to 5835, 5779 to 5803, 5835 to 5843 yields 11.2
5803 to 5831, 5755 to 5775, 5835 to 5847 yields 15.0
